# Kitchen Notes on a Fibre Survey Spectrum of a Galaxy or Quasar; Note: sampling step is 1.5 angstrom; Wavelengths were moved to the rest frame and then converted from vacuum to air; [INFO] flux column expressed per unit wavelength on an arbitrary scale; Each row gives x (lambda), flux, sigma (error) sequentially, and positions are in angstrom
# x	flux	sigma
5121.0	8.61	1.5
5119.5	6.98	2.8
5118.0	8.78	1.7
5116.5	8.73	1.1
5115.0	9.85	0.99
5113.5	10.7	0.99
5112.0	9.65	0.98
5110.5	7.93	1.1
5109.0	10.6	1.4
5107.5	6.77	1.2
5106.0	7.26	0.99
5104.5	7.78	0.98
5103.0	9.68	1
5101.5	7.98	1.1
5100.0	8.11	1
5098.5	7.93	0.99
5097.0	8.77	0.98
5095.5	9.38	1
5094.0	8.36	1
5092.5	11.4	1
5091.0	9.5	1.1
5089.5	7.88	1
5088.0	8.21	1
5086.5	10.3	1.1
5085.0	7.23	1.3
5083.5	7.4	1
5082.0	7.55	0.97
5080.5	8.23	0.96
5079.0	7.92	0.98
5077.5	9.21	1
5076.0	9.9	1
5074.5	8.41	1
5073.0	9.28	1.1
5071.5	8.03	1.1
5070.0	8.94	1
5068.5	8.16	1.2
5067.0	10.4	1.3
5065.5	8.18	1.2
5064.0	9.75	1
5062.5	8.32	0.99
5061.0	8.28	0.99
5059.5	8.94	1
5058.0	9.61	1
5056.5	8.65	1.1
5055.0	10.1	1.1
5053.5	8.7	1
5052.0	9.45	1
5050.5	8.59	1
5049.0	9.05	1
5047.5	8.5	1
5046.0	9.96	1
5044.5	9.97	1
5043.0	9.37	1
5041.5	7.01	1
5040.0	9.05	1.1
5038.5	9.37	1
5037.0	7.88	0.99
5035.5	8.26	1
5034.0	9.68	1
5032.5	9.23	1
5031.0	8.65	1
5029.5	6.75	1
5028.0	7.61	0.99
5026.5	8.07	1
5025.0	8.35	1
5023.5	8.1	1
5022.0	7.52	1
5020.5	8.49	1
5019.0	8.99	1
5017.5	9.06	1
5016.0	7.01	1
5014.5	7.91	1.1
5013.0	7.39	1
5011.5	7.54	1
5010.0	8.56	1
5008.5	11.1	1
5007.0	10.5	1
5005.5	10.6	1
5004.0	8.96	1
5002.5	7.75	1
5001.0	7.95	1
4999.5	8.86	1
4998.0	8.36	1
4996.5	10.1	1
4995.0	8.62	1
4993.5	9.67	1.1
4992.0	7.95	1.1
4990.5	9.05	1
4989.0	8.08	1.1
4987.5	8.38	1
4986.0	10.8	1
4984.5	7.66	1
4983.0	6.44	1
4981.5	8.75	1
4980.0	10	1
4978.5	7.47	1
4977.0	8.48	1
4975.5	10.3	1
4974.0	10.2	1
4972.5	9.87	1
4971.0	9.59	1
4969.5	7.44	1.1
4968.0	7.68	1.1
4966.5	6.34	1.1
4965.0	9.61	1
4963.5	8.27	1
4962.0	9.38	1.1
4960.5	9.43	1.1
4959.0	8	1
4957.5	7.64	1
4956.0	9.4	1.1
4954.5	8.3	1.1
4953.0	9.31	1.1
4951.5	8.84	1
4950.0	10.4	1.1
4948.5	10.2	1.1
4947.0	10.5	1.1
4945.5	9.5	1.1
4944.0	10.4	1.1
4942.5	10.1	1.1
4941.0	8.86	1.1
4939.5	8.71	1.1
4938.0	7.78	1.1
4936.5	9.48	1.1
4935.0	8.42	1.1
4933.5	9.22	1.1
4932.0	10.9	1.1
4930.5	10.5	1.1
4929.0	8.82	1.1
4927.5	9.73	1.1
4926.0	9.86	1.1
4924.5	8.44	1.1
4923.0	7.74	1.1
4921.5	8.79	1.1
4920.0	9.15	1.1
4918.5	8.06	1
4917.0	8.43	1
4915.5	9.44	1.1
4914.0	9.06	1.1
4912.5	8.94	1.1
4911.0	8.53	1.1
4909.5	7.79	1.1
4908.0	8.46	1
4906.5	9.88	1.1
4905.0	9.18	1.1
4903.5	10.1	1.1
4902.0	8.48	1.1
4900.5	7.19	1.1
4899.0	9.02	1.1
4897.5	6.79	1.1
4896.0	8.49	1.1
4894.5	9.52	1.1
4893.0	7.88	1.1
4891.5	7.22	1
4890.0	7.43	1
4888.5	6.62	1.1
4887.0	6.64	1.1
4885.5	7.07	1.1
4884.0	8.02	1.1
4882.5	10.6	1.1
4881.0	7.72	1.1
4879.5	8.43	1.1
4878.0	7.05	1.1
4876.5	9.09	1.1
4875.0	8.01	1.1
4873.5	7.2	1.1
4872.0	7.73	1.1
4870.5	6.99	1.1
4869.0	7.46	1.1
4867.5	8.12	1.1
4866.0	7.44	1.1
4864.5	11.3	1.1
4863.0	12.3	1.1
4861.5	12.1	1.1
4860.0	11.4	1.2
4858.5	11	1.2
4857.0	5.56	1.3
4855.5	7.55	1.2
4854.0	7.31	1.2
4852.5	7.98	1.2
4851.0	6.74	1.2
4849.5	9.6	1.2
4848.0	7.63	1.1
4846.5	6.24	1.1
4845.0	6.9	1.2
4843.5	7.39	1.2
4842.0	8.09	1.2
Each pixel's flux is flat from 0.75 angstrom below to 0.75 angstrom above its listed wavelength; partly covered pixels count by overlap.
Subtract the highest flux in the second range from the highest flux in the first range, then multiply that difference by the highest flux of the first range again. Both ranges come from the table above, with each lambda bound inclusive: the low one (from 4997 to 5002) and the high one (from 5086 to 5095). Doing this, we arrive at -23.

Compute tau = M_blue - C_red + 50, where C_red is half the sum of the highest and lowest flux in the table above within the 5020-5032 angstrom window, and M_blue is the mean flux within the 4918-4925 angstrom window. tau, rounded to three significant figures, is 50.7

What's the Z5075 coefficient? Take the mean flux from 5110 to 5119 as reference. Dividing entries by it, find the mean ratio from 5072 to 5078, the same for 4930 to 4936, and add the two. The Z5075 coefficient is 2.04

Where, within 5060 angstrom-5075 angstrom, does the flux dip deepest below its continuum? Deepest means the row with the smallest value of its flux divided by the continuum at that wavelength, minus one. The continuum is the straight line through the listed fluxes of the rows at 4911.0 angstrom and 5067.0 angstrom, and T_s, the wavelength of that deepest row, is 5071.5 angstrom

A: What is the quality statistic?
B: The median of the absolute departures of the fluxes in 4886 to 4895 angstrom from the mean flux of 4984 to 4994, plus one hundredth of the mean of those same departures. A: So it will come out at 1.5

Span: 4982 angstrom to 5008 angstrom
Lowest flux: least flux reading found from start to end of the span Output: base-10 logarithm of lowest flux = 0.81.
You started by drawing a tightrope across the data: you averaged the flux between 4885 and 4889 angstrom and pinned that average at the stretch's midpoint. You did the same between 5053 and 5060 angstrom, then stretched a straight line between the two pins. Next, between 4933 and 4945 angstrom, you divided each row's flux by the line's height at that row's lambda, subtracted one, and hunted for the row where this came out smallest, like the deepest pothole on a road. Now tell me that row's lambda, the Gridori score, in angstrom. 4938.0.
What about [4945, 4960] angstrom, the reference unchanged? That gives 4957.5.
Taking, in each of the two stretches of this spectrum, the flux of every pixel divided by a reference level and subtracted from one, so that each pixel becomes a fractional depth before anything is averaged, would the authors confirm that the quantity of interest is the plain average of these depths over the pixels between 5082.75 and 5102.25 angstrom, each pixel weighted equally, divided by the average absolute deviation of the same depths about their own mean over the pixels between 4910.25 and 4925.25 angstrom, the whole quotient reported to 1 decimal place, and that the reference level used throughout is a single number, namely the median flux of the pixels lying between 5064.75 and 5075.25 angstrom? -0.6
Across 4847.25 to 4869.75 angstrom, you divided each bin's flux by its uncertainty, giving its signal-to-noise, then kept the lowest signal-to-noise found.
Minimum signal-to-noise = 4.3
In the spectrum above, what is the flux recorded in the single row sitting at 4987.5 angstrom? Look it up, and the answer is 8.38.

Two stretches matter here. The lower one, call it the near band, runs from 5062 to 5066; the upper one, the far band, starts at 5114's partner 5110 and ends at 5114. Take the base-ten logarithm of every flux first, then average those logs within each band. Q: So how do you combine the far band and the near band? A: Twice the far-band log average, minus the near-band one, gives 1.00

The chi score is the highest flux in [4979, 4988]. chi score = 10.8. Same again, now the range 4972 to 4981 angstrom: 10.3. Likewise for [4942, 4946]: 10.4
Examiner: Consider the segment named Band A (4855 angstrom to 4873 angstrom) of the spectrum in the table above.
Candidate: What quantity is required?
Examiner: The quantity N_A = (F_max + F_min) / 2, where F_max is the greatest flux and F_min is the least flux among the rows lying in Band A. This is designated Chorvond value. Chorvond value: 8.93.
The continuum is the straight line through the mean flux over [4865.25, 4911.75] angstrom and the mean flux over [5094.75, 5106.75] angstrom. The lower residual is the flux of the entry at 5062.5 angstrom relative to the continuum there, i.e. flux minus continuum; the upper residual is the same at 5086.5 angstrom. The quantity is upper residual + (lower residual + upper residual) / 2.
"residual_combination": 2.9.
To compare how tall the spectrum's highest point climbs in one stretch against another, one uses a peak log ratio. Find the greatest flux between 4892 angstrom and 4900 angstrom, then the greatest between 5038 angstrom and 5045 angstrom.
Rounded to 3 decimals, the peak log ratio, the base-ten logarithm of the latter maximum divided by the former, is 0.020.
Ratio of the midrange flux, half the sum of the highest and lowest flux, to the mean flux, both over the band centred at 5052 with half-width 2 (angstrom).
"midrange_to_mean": 1.01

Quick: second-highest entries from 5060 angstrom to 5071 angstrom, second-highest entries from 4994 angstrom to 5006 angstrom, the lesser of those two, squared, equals 95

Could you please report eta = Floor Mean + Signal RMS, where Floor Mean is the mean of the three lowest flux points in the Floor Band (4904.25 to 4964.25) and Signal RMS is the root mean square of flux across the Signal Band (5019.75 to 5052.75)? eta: 16.4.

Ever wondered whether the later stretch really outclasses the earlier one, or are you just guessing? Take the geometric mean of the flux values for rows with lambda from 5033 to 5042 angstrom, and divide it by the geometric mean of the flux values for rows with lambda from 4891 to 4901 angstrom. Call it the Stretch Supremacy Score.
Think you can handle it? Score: 1.07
